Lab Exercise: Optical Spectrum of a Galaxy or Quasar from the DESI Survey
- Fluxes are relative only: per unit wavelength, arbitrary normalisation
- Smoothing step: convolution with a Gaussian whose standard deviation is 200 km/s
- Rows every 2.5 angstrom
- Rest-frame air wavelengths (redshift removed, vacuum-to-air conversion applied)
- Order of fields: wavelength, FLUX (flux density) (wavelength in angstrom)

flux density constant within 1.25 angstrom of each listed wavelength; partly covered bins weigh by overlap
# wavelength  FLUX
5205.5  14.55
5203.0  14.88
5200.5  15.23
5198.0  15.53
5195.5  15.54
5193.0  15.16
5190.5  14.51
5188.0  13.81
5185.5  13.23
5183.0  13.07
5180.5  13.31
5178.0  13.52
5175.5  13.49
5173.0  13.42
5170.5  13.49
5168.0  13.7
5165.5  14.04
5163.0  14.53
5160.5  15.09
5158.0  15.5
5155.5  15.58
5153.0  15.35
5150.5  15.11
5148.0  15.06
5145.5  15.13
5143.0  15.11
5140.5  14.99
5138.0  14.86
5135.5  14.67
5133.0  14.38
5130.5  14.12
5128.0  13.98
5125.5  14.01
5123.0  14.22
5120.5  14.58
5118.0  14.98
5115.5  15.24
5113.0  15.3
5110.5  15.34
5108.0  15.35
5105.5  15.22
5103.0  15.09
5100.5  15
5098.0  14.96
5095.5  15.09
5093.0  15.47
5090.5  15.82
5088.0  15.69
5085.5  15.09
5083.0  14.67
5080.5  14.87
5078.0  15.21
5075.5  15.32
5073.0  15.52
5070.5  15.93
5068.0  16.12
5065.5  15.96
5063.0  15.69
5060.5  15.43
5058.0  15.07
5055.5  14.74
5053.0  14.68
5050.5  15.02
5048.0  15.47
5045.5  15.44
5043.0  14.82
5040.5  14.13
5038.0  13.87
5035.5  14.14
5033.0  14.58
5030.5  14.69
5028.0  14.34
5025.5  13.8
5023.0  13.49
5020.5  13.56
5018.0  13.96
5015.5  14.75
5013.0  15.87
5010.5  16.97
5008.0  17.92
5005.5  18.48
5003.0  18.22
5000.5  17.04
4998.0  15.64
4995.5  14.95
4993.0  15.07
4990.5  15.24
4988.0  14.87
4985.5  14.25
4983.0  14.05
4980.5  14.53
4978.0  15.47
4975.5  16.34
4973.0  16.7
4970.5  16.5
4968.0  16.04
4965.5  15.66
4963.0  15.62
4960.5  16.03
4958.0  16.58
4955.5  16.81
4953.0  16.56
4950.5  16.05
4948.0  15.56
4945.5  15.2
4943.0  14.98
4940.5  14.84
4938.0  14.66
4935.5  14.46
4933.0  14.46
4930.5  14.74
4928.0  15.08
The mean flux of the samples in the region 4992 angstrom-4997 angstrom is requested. 15.0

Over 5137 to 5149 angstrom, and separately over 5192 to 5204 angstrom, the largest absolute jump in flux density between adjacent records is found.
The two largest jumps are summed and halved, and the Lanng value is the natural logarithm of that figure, -1.4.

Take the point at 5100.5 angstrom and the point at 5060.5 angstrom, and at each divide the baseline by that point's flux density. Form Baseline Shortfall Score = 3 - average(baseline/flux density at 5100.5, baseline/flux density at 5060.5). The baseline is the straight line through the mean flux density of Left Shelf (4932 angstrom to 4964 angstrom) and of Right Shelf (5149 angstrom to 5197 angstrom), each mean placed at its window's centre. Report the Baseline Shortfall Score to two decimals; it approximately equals 2.03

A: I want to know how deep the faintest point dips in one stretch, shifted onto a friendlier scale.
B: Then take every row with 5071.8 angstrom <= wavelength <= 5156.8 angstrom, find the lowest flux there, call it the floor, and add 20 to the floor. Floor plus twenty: 34.0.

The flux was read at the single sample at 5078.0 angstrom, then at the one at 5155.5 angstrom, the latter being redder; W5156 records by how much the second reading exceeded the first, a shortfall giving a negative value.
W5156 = 0.37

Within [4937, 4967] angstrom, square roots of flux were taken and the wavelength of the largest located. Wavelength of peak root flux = 4955.5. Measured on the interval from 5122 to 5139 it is 5138.0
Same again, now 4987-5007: 5005.5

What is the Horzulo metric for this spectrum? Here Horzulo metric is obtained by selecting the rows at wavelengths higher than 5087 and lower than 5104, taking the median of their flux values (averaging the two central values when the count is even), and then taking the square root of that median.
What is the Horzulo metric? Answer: 3.88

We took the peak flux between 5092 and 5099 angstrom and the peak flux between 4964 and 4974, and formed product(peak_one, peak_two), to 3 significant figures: 258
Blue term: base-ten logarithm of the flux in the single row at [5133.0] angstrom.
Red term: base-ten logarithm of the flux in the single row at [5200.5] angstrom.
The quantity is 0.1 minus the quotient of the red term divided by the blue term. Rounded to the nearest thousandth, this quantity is -0.922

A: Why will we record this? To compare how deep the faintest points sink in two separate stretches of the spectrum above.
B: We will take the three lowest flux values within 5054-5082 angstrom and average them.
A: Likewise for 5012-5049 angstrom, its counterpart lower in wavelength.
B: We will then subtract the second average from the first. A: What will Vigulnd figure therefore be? 1.3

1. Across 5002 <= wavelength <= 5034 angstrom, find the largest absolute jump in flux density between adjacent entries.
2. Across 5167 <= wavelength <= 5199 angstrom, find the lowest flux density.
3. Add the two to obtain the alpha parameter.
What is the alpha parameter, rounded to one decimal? 14.2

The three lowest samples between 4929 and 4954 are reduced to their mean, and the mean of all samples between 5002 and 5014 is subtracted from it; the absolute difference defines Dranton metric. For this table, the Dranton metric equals 3.0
